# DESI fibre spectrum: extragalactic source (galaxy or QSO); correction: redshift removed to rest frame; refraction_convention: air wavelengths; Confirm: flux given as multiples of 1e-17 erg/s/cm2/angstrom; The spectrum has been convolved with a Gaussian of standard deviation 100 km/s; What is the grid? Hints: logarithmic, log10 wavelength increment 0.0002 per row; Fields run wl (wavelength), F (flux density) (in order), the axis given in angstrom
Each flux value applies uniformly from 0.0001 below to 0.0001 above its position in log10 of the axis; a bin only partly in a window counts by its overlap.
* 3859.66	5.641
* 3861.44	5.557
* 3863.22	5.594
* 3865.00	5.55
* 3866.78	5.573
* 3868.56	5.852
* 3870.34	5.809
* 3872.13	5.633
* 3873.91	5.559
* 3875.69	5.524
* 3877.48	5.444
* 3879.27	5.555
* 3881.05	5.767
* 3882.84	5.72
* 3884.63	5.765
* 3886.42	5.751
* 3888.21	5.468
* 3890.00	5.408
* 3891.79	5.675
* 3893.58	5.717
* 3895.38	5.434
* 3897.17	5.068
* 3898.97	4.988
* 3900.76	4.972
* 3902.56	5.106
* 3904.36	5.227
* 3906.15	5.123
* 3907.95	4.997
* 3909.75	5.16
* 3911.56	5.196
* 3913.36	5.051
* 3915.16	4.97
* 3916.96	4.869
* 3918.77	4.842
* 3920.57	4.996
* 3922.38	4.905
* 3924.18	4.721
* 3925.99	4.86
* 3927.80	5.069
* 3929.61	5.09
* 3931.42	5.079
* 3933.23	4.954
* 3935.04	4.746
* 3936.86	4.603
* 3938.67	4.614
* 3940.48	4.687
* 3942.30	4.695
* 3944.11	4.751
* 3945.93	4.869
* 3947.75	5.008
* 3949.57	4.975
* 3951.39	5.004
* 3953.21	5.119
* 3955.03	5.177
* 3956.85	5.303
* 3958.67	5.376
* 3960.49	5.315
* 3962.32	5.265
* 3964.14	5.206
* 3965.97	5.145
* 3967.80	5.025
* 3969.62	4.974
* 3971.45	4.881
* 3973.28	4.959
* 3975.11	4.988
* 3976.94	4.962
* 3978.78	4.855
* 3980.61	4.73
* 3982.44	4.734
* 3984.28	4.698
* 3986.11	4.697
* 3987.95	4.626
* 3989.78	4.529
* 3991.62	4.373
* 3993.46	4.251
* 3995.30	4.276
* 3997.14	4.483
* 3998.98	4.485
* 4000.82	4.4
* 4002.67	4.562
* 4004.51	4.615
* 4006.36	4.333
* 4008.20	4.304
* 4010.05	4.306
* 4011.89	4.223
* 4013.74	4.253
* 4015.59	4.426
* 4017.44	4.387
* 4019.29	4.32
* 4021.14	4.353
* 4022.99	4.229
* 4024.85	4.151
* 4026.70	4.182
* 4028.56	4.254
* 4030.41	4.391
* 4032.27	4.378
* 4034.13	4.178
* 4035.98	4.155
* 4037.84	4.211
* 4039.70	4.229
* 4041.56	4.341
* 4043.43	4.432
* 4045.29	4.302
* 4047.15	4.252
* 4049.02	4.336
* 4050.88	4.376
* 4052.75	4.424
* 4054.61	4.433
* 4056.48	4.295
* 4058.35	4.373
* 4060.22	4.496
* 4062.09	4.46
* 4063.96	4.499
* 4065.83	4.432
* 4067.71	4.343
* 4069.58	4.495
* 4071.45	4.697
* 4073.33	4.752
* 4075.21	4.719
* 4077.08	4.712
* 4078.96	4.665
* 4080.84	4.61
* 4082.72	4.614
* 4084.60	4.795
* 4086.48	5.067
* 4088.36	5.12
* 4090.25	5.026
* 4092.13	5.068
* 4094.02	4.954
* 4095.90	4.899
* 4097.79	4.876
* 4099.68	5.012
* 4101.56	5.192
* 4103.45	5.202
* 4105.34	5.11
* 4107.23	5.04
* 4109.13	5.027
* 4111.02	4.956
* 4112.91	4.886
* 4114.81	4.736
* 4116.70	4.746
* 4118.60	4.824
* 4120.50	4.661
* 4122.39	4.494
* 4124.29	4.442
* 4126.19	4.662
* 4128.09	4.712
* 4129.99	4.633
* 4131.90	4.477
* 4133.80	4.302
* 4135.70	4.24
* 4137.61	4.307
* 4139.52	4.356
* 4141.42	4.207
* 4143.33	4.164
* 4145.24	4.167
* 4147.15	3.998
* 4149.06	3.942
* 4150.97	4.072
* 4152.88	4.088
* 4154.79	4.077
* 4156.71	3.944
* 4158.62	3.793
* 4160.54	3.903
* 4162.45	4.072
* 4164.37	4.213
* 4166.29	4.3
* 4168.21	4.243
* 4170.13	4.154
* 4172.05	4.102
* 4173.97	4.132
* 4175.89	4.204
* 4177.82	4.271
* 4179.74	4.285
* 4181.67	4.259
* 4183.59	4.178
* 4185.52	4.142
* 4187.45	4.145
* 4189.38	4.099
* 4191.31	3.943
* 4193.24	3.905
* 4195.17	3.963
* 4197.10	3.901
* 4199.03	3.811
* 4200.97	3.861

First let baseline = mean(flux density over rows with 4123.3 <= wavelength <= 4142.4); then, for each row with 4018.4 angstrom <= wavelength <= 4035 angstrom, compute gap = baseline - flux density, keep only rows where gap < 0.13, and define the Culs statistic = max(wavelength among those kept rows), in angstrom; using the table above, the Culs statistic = 4032.27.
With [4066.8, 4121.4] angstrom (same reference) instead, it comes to 4120.50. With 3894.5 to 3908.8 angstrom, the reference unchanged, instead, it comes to 3907.95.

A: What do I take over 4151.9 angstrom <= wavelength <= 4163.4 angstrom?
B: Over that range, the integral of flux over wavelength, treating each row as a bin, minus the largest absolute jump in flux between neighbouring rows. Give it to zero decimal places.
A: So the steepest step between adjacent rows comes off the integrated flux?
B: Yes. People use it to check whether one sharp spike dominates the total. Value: 46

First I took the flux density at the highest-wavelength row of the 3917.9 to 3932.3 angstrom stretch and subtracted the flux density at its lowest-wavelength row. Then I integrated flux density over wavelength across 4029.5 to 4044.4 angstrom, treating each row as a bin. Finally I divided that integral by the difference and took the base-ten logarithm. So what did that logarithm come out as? 2.43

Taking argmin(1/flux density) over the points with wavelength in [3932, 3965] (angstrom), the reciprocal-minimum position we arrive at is 3958.67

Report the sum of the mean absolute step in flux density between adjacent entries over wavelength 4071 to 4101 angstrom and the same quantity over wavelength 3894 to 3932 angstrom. 0.194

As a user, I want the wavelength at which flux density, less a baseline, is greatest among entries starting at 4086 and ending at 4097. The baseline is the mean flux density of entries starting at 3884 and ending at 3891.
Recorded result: 4088.36 angstrom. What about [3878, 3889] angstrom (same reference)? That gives 3881.05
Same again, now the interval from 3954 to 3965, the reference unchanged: 3958.67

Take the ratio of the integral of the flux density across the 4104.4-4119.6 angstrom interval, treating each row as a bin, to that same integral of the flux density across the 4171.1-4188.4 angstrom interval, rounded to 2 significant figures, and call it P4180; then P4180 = 1.0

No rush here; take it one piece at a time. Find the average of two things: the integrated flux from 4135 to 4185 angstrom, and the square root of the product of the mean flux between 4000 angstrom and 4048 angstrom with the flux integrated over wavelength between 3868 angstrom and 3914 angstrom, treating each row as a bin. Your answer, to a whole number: 120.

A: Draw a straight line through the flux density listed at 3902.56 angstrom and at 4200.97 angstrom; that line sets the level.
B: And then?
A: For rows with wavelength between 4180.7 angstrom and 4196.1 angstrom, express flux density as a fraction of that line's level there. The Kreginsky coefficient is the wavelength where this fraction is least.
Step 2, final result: 4193.24 angstrom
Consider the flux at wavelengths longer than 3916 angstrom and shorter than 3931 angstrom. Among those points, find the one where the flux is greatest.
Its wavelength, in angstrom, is 3929.61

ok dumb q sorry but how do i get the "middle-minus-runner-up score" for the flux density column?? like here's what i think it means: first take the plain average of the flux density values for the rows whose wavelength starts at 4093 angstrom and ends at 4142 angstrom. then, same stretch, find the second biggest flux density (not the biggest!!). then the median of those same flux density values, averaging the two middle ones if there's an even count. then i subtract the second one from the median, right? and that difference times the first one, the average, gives -2.1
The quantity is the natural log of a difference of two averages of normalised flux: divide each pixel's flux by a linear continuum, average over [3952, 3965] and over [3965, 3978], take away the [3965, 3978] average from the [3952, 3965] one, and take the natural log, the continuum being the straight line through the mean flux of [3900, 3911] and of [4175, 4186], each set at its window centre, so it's -3.11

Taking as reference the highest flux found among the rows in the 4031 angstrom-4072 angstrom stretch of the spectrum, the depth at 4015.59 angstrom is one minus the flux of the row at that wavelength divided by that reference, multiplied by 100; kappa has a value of 6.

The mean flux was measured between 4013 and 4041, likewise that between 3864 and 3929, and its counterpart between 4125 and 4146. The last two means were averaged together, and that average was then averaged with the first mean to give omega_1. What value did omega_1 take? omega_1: 4.56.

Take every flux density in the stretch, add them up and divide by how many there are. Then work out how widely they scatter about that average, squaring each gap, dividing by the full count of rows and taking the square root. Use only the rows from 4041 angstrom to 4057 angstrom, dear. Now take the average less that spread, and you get 4.29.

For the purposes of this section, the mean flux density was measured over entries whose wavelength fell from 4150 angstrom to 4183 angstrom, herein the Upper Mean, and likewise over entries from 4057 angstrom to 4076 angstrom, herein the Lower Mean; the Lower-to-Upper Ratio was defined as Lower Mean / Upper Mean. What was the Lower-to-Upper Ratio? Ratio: 1.10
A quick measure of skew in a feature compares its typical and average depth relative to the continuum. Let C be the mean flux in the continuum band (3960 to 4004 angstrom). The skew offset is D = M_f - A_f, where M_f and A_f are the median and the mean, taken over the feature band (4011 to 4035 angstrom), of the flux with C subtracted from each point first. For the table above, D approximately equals -0.033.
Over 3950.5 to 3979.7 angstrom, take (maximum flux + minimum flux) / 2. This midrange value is 5.1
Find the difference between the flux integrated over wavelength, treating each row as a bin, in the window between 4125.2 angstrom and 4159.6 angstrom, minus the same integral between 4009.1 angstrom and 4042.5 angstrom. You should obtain 3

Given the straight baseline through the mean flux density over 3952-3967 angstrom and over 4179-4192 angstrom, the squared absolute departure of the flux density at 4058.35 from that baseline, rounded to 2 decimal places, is 0.15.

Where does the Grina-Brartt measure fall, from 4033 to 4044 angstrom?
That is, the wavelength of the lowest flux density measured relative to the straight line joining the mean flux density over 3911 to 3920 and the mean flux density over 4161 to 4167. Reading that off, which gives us 4035.98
